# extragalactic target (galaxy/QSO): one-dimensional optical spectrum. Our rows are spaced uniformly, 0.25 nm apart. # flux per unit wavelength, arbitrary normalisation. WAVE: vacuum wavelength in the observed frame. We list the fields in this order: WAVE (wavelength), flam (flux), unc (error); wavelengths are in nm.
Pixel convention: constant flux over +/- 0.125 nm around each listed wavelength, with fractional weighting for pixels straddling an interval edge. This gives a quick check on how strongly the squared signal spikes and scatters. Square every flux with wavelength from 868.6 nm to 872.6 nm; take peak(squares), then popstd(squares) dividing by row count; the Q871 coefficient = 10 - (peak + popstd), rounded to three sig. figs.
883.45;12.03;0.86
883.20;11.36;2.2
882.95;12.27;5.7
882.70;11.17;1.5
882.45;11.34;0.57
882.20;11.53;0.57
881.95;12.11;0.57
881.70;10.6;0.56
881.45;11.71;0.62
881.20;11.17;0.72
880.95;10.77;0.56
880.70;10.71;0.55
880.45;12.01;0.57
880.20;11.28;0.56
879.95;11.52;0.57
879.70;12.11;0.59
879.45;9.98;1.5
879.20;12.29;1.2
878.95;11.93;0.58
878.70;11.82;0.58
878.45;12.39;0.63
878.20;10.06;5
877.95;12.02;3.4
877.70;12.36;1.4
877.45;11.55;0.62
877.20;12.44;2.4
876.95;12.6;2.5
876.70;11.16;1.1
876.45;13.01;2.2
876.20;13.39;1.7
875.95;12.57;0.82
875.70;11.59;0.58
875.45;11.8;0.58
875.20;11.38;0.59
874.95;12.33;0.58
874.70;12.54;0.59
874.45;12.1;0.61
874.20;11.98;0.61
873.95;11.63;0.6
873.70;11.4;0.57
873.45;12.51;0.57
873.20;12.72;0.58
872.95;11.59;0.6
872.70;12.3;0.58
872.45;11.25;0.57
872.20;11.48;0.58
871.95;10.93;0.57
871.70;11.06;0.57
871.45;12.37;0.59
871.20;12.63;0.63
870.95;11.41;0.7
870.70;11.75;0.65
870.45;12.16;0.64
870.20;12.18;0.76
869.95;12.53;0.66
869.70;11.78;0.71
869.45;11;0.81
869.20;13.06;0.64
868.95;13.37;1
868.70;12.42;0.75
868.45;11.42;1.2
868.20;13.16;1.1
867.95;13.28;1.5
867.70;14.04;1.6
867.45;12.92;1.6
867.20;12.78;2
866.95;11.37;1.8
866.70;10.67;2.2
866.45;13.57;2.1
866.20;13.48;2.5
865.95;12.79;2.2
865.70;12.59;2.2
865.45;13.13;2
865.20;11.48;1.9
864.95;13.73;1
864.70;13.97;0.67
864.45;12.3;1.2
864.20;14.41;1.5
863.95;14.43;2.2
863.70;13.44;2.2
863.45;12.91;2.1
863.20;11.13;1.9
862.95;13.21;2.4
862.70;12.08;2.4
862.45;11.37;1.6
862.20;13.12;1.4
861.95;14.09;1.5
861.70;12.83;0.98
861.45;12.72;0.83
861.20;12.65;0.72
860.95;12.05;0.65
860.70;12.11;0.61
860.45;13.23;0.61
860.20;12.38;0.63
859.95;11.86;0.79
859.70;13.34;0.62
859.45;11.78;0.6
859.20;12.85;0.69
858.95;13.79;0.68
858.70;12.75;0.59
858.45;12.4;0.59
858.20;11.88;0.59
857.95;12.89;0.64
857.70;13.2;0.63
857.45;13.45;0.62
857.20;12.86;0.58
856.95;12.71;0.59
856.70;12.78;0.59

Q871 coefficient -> -186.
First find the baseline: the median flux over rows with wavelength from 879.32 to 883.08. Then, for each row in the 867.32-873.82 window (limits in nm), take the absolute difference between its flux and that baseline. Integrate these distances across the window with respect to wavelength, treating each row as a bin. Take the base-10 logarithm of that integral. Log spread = 0.78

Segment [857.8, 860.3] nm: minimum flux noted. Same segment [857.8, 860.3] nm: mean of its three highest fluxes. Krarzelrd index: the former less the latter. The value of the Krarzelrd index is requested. -1.6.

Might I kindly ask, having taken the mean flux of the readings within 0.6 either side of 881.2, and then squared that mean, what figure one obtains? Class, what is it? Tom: 121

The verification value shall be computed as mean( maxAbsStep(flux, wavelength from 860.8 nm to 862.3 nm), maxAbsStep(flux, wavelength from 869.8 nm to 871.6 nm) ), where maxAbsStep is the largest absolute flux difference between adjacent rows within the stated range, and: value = 1.24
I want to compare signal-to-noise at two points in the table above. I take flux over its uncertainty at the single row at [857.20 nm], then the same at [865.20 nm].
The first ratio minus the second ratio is 16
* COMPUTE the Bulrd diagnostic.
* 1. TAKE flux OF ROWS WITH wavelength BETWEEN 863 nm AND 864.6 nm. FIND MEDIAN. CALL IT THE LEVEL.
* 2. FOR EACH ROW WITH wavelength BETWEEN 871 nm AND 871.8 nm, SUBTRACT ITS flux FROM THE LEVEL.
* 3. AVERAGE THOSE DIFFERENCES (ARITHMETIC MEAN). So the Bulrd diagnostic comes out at 1.2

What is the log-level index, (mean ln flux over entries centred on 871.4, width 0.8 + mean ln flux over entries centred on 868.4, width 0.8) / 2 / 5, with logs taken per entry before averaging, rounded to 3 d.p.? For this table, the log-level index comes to 0.500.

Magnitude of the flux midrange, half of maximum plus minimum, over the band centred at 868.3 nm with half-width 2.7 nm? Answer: -2.73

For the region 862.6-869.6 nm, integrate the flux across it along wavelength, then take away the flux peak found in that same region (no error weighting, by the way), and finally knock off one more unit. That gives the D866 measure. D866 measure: 74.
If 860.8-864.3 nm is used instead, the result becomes 30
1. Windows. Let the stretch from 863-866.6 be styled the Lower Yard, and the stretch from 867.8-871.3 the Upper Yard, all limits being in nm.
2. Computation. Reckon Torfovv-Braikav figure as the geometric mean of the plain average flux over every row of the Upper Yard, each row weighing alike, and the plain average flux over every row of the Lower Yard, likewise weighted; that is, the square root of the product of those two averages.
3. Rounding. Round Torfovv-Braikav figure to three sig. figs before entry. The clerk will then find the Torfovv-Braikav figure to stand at 12.7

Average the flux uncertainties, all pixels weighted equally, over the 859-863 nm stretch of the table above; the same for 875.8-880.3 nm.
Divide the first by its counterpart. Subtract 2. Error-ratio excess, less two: -1.3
